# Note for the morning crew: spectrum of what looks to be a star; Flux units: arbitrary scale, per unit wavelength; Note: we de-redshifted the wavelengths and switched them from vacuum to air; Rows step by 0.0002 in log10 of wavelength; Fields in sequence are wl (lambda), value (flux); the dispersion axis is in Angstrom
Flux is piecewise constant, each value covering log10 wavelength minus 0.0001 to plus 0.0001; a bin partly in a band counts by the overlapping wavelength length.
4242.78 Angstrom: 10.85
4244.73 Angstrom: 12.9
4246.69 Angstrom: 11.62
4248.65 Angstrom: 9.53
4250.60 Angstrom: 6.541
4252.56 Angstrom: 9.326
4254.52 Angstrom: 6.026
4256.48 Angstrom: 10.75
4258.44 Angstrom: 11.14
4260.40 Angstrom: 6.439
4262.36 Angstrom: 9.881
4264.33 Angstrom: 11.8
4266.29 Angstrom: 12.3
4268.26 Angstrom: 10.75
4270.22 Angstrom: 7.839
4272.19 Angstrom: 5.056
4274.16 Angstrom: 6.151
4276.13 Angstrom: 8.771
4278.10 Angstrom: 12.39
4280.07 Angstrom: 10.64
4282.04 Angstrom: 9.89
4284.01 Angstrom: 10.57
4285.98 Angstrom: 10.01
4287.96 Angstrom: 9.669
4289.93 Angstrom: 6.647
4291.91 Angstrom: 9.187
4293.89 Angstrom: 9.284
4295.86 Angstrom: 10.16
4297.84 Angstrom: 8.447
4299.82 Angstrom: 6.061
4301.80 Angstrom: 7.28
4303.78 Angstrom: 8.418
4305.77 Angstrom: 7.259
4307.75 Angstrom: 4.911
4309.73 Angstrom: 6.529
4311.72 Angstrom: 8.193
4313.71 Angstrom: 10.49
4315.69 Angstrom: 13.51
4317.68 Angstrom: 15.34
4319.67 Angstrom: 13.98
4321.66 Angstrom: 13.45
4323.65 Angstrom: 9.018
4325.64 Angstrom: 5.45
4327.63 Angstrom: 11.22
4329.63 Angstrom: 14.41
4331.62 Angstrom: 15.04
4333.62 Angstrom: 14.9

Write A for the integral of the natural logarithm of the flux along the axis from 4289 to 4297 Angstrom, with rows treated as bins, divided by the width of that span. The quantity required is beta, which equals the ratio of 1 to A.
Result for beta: 0.462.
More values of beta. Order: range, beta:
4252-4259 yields 0.457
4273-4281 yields 0.454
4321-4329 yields 0.448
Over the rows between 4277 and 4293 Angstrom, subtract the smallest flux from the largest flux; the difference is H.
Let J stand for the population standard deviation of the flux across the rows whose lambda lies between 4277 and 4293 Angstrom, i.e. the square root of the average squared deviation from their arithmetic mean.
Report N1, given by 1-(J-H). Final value 5.2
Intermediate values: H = 5.7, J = 1.5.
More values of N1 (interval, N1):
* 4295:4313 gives 4.8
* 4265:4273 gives 5.5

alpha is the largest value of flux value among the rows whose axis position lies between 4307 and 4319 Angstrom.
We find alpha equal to 15.34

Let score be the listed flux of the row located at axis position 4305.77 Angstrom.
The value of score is 7.259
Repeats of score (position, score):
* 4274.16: 6.151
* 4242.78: 10.85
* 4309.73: 6.529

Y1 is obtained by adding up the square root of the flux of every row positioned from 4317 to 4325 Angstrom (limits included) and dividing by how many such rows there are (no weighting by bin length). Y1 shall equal 3.58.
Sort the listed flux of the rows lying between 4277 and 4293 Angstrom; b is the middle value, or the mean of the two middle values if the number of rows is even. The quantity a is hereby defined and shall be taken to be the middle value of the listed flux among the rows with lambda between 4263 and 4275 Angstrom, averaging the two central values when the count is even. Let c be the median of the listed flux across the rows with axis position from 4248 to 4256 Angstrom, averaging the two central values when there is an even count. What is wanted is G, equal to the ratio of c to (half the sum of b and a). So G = 0.8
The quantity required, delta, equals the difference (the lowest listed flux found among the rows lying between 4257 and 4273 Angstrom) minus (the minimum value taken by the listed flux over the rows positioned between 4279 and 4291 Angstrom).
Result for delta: -1.6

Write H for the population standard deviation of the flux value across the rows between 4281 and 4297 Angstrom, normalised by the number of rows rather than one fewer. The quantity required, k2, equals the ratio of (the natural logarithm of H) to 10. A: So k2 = 0.01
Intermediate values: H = 1.1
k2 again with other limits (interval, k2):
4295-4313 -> 0.04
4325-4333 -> 0.13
